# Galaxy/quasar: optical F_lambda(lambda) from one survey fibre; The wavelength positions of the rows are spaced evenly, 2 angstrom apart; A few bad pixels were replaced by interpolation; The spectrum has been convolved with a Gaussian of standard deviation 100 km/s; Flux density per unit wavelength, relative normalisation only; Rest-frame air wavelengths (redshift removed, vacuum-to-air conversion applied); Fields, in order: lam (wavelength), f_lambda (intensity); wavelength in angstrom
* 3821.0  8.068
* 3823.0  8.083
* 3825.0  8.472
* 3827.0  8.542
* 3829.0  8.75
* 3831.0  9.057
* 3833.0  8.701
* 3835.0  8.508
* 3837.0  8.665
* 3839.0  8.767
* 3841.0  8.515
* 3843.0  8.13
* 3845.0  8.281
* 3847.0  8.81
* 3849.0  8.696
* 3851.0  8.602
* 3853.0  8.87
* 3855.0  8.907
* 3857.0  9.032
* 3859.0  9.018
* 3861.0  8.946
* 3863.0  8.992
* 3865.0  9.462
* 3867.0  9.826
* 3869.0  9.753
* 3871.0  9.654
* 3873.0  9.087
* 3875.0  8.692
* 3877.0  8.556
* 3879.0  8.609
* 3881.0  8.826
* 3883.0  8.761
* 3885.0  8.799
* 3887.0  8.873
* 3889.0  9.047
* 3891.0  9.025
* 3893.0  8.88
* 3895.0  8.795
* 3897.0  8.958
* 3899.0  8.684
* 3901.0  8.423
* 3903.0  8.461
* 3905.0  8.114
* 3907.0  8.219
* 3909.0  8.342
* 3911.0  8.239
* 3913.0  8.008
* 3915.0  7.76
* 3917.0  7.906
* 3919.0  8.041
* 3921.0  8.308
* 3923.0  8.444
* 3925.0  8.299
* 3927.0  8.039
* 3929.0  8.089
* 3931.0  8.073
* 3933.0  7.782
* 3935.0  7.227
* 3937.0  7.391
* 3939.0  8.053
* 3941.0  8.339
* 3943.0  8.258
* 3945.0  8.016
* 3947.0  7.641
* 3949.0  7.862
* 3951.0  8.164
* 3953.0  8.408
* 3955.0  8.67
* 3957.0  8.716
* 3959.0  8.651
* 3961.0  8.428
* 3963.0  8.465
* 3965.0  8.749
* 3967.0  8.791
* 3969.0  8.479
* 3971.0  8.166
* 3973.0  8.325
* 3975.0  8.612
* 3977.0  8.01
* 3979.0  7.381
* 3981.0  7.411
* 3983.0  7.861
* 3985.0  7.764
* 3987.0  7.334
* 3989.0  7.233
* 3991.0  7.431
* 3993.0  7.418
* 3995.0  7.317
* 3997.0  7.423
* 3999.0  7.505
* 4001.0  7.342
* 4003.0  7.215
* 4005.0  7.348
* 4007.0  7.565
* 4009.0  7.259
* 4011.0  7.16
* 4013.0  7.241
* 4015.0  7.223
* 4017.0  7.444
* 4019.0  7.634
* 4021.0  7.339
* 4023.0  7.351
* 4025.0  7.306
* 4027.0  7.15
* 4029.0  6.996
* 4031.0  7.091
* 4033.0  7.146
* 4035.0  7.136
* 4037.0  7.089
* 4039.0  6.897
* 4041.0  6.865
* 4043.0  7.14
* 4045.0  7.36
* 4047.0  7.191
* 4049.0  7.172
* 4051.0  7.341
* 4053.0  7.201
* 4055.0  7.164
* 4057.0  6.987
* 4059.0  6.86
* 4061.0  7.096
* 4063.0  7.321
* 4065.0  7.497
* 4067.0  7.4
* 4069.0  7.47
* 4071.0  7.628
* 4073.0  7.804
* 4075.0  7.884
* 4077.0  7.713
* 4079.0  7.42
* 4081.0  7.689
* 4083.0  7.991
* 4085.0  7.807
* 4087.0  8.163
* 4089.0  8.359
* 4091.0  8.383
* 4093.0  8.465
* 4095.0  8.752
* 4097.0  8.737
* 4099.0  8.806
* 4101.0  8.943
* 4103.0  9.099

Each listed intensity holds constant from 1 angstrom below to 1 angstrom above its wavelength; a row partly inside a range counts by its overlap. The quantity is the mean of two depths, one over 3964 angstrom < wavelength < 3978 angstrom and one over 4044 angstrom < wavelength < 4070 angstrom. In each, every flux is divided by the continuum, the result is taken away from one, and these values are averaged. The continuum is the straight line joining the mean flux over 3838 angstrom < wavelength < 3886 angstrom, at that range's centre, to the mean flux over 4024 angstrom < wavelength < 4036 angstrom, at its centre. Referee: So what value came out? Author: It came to -0.072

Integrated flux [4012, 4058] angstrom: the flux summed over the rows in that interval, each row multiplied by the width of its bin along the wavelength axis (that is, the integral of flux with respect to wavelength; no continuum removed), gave 331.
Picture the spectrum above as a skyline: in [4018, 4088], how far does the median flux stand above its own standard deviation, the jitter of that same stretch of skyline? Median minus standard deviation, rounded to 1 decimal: 7.0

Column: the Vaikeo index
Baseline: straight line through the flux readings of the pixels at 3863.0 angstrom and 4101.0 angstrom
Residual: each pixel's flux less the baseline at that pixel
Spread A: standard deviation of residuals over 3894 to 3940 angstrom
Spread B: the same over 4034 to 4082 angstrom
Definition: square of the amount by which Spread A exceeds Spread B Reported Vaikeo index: 0.011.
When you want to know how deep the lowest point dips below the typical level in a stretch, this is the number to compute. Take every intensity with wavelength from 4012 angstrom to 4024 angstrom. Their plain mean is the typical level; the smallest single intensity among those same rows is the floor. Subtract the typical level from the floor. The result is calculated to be -0.15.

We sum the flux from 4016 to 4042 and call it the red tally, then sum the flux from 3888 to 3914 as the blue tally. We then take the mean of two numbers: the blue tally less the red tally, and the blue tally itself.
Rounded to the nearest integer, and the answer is 64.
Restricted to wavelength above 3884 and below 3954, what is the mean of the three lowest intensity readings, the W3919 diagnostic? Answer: 7.4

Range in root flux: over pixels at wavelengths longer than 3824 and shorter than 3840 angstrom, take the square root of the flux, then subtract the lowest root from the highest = 0.10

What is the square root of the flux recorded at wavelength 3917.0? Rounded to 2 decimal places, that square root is 2.81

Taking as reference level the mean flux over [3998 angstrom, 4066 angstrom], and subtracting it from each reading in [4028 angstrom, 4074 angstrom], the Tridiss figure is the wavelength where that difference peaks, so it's 4073.0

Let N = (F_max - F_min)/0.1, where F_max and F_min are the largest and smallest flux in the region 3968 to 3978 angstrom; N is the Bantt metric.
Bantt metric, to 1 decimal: 6.0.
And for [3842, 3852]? 6.8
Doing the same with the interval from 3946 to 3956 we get 10.3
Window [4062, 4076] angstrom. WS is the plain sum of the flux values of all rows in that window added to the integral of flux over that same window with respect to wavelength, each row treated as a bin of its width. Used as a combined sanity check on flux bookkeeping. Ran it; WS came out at 159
